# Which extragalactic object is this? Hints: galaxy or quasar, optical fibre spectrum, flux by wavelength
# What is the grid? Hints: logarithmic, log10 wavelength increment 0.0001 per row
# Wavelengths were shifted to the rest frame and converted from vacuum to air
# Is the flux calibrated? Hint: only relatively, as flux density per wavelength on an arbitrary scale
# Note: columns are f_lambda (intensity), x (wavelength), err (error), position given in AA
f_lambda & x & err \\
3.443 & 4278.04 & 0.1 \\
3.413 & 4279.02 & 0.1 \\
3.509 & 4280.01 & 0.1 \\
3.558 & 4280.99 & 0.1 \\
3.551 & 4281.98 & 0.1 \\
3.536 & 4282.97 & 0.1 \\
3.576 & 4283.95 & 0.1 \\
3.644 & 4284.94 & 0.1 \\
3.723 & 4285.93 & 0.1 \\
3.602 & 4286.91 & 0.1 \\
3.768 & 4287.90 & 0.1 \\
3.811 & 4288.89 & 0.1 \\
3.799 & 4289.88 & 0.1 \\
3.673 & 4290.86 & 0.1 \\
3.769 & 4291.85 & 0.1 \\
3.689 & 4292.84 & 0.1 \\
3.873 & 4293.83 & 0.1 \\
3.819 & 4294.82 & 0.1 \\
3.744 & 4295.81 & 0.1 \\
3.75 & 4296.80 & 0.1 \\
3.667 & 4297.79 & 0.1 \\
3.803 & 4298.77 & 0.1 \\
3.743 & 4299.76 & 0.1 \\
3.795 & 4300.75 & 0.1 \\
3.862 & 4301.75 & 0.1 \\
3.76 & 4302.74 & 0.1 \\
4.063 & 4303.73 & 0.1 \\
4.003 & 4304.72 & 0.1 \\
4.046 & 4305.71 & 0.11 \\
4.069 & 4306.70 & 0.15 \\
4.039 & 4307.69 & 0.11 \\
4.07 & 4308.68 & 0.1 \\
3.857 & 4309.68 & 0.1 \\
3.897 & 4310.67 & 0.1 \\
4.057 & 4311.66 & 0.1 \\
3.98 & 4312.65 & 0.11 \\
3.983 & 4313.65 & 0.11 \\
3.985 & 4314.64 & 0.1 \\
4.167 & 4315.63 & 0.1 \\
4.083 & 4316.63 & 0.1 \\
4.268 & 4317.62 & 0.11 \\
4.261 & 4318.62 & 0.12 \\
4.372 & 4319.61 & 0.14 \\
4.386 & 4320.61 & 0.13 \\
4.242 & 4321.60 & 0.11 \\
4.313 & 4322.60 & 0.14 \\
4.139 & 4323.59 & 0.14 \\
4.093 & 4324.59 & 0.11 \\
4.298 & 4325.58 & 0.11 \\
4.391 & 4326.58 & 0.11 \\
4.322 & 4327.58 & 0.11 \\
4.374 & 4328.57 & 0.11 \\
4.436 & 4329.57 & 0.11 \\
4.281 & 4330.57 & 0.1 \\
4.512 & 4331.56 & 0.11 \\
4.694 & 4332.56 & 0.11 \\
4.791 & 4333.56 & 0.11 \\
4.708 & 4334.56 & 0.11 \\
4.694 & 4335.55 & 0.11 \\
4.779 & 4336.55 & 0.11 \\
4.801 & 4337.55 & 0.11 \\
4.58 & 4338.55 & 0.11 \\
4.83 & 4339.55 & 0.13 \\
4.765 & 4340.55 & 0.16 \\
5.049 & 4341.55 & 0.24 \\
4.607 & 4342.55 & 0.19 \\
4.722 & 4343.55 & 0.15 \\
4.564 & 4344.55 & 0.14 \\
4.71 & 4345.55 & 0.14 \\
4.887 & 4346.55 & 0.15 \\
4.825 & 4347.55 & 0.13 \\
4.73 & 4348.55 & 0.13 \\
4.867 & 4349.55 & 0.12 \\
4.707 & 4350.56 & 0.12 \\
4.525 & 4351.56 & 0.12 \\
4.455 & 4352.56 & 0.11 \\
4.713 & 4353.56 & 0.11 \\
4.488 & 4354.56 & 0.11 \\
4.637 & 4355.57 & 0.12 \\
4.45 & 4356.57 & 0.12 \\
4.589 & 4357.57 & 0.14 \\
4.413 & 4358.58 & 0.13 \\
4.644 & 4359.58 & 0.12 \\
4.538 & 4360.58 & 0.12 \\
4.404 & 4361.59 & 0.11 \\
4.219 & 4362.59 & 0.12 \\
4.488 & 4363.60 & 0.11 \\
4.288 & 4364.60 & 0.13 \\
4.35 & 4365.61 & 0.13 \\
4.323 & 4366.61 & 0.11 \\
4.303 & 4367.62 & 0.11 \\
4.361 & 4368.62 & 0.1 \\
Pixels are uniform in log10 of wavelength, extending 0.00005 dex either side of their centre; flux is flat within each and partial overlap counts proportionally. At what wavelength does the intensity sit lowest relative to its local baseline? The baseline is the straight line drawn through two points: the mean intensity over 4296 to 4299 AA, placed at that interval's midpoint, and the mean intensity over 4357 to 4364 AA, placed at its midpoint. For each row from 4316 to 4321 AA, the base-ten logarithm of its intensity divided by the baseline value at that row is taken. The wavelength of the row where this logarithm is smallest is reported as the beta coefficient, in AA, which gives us 4316.63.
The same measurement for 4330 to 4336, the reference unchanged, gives 4330.57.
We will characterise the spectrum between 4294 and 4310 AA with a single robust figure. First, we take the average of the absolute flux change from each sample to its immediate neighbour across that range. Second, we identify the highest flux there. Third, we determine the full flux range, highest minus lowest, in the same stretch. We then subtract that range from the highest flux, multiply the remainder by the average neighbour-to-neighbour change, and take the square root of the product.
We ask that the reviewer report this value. 0.56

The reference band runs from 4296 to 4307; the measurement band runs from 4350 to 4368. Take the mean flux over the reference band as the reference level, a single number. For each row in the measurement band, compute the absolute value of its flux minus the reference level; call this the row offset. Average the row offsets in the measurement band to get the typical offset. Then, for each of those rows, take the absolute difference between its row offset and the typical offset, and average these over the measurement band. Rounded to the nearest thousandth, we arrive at 0.118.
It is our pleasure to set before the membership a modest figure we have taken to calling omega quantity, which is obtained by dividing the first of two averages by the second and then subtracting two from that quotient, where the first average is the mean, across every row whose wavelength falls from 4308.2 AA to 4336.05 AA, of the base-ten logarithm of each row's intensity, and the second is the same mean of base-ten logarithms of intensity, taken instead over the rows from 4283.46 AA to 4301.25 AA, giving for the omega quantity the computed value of -0.899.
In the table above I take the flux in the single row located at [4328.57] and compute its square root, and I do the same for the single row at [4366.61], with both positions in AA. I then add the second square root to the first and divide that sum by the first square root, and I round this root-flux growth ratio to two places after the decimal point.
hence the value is 1.99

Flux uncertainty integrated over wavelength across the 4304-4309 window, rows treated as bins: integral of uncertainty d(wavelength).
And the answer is 0.57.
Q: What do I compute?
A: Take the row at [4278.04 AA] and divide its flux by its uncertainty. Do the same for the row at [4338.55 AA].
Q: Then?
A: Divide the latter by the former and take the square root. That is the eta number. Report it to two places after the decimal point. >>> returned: 1.10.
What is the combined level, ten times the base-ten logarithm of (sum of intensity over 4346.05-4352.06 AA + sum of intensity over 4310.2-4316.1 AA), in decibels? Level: 17.2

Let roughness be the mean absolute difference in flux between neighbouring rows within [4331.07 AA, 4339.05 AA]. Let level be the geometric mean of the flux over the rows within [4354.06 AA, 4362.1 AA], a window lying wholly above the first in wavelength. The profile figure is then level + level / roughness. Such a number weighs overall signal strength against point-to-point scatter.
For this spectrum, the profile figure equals 49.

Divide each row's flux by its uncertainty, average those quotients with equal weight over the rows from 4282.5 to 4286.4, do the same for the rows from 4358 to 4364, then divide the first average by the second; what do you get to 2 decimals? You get 0.96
